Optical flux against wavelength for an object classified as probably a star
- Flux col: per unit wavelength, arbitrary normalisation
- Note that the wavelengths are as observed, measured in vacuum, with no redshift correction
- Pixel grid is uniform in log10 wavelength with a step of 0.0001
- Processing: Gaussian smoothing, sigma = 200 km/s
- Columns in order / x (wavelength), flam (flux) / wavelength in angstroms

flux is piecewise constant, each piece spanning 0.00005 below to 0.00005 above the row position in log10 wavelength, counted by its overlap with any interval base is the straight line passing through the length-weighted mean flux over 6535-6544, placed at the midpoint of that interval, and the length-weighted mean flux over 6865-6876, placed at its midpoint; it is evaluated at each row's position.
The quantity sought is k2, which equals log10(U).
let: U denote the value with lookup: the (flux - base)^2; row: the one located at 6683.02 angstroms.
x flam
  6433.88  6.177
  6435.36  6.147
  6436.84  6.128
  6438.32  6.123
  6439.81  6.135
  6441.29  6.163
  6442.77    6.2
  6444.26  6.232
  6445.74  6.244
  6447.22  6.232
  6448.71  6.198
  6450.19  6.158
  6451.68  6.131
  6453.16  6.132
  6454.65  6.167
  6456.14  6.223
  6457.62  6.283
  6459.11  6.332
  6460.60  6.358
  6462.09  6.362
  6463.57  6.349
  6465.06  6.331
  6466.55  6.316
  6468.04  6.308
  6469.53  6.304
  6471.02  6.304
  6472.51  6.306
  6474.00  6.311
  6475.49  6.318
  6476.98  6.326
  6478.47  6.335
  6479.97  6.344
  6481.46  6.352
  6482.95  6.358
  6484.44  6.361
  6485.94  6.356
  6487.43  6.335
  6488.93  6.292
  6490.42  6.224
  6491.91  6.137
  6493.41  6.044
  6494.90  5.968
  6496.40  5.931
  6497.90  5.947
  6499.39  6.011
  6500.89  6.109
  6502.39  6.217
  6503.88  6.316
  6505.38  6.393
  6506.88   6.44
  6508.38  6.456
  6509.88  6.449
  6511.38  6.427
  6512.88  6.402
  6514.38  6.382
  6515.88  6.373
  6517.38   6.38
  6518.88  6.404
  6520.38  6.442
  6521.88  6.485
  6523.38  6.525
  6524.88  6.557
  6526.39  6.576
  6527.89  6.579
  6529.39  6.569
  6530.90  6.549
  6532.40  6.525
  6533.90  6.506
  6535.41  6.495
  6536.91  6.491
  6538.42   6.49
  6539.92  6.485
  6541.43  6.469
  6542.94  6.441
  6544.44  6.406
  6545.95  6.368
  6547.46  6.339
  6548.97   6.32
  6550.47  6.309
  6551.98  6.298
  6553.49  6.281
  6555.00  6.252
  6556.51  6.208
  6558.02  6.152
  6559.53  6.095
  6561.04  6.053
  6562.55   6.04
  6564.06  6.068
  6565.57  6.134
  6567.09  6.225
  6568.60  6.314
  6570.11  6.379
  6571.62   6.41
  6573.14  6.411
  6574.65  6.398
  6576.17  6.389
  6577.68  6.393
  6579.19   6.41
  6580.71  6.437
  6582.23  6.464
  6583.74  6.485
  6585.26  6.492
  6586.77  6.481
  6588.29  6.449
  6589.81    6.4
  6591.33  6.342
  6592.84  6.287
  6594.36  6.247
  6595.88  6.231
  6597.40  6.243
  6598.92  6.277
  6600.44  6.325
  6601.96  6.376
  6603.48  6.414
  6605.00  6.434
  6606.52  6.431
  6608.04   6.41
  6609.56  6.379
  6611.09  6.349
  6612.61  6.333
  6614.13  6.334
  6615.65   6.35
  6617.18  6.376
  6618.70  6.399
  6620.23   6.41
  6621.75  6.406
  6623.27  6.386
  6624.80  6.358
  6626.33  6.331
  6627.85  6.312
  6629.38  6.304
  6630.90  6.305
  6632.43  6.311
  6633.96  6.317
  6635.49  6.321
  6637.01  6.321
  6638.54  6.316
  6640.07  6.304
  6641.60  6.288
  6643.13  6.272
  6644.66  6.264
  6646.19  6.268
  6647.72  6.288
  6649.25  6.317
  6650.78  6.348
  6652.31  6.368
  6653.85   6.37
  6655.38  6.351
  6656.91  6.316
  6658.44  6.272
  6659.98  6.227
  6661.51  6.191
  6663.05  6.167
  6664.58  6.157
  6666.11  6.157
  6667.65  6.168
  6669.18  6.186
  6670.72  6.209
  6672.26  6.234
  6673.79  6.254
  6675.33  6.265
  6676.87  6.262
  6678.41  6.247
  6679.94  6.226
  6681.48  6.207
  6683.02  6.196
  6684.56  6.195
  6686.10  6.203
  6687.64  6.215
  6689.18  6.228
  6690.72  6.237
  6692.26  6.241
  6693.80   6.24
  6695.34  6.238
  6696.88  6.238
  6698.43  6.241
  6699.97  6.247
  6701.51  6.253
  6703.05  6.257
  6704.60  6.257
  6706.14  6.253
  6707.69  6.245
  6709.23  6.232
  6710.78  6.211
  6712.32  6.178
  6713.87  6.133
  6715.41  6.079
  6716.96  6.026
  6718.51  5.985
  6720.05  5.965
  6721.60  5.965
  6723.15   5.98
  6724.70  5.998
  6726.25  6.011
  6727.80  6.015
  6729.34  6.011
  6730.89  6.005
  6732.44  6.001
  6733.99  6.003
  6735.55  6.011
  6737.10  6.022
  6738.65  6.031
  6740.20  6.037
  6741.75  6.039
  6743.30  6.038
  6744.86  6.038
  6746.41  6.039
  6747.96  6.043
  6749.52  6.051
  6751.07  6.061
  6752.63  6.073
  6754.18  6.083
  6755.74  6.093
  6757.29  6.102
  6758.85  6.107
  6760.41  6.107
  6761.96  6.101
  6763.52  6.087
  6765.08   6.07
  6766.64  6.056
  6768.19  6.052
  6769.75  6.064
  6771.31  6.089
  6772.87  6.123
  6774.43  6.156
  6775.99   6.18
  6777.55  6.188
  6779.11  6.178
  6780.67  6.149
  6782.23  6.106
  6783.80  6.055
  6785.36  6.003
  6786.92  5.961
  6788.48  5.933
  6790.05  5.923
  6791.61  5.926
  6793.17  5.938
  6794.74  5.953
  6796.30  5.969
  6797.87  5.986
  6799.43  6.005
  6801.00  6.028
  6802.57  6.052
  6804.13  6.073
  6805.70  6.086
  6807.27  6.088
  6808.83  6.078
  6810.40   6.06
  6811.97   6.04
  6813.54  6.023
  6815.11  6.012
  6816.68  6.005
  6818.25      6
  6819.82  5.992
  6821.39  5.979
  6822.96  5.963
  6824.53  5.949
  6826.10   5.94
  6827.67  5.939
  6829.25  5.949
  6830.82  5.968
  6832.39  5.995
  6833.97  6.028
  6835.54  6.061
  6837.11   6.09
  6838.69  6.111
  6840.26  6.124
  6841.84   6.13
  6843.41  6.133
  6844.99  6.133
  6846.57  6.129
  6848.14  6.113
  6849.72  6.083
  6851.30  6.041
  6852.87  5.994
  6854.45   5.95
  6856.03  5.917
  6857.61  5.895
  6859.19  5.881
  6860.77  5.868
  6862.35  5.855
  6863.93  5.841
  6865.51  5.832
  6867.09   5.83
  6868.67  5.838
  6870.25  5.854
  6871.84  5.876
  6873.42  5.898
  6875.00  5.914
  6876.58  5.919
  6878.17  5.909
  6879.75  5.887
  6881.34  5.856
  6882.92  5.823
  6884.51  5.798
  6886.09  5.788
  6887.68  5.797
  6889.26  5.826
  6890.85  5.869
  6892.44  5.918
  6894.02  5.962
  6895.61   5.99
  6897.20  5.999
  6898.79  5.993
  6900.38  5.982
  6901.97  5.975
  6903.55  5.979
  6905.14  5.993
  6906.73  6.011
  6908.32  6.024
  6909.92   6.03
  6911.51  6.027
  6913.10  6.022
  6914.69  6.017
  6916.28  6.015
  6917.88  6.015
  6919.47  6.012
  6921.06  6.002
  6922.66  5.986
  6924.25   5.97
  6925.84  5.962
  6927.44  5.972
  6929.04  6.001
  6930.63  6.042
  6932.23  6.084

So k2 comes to -3.5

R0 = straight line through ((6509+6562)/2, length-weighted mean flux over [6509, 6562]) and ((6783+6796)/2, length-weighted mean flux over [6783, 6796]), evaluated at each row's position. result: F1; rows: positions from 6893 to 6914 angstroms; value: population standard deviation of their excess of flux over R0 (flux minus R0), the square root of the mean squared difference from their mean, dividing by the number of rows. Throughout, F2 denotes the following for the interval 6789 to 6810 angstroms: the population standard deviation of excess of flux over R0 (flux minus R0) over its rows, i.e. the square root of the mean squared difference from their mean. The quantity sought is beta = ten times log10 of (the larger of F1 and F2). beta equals -12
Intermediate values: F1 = 0.030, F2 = 0.071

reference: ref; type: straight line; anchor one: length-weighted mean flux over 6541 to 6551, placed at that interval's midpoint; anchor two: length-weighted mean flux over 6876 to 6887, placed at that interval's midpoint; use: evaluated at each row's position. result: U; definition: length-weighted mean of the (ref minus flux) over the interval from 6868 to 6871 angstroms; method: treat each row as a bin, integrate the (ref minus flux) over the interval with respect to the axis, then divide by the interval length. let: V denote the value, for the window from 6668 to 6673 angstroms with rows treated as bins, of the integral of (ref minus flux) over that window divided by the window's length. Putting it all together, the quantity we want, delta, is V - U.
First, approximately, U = 0.02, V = -0.02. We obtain -0.04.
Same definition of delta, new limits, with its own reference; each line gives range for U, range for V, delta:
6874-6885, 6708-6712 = -0.08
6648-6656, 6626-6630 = 0.07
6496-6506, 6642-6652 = -0.39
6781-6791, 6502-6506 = 0.13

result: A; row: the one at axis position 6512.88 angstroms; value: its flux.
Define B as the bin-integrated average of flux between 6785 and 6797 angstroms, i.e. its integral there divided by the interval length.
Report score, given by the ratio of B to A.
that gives 0.93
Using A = 6.402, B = 6.0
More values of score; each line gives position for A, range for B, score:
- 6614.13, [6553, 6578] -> 0.99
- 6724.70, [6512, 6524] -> 1.07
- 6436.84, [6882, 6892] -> 0.95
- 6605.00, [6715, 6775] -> 0.94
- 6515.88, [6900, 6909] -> 0.94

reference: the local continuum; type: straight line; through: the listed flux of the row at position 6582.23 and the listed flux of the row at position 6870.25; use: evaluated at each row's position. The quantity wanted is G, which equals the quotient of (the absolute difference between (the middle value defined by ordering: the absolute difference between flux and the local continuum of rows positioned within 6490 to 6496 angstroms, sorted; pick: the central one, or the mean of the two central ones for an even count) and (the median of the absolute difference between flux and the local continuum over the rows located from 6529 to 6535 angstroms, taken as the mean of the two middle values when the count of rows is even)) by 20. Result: 0.026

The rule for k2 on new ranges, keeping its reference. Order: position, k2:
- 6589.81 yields -3.7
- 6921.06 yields -1.3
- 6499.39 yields -0.5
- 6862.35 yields -3.1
